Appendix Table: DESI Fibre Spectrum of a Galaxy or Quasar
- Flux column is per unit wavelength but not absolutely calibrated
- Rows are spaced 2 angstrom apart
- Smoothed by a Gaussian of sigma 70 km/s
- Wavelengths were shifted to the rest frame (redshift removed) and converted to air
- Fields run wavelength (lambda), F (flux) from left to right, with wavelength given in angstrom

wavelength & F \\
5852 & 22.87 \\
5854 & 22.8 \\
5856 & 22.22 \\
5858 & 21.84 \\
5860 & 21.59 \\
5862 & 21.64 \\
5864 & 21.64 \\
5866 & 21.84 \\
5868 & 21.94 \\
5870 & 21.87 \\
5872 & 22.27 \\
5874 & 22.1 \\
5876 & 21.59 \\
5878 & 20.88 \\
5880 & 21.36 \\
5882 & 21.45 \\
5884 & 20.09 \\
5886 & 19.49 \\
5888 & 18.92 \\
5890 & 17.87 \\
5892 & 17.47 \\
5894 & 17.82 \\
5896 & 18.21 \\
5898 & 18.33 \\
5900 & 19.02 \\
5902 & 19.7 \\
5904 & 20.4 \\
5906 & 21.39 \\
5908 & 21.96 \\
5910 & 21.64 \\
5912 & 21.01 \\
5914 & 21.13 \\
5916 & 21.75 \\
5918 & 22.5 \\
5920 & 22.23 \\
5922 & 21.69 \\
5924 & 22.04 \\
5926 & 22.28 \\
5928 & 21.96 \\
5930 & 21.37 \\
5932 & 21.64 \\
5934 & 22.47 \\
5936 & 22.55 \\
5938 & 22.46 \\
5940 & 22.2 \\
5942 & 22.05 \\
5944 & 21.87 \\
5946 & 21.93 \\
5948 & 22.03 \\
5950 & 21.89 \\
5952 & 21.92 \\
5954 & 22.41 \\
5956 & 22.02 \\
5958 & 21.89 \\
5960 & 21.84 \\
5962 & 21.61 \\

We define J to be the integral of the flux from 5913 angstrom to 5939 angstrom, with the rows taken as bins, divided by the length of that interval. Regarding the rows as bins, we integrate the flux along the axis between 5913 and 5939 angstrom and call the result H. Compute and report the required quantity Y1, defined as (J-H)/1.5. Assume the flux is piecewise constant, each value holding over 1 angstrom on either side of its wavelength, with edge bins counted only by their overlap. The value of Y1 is -367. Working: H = 572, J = 22.0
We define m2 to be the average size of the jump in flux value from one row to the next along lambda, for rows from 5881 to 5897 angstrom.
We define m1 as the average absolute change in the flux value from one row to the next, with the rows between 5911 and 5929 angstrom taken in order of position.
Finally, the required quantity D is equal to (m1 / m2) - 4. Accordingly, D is -3.4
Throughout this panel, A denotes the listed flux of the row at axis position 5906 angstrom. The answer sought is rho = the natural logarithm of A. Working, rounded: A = 21.39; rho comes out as 3.06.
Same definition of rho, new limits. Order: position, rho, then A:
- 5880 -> 3.06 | 21.36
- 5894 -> 2.88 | 17.82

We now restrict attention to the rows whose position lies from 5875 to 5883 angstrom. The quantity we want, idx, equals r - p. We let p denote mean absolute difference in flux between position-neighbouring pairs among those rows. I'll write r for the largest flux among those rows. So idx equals 21.16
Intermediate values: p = 0.43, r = 21.59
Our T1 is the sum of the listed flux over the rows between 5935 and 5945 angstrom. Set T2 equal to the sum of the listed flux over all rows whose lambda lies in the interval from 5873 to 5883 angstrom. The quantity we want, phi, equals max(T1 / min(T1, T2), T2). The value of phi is 107.4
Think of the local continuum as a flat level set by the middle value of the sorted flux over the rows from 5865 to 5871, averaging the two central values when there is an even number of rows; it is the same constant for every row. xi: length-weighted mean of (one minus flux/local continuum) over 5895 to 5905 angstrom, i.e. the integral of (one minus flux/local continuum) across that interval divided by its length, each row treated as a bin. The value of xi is 0.1252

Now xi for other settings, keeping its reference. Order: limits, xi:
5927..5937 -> -0.0059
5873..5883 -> 0.0180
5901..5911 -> 0.0390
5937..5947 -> -0.0106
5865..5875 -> -0.0061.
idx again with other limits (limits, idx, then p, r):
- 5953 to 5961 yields 22.22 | 0.19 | 22.41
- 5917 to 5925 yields 22.11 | 0.39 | 22.5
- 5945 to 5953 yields 21.94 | 0.09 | 22.03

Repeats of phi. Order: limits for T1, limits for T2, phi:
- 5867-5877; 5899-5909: 102.5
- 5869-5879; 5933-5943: 111.7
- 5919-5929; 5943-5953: 109.6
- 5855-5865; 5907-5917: 107.5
